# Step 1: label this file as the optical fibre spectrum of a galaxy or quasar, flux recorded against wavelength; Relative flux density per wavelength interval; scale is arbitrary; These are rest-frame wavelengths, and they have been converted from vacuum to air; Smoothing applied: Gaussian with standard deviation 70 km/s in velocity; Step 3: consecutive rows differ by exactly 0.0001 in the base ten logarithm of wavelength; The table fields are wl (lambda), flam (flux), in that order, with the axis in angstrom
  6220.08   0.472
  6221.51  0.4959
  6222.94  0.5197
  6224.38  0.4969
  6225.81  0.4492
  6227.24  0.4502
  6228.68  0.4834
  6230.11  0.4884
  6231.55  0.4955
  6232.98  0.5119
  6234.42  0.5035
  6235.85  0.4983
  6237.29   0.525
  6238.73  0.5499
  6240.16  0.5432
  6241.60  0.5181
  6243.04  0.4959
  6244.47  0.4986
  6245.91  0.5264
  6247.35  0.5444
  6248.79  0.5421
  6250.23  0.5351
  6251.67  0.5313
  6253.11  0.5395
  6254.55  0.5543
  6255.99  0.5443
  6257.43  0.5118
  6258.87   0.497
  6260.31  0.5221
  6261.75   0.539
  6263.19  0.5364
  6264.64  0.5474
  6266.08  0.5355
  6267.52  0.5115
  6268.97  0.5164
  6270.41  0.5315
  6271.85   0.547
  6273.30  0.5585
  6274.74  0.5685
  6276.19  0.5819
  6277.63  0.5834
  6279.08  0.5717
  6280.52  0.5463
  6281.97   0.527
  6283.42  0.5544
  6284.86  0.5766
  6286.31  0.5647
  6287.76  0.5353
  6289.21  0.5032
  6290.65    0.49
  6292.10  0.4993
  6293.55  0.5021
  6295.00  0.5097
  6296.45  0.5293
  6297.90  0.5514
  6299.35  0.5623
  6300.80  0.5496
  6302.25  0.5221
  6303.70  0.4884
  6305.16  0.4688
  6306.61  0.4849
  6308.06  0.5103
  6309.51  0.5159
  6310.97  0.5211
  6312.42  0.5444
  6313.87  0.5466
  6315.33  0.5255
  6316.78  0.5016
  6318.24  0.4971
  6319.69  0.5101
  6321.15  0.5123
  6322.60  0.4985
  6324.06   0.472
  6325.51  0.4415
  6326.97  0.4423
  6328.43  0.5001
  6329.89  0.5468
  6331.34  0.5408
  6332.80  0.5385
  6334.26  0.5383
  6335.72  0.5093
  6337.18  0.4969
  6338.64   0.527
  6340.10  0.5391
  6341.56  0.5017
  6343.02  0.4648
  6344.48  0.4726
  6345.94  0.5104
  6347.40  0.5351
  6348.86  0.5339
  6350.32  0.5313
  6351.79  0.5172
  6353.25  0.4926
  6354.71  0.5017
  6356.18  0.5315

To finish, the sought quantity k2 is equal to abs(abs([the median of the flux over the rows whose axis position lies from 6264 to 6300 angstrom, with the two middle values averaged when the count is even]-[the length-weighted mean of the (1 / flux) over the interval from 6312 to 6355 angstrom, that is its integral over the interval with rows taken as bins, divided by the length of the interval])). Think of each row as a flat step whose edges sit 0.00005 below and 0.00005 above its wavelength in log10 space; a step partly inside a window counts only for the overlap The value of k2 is 1.42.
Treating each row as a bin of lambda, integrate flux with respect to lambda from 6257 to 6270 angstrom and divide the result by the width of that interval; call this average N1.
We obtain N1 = 0.525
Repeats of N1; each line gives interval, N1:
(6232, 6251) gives 0.522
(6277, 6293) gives 0.540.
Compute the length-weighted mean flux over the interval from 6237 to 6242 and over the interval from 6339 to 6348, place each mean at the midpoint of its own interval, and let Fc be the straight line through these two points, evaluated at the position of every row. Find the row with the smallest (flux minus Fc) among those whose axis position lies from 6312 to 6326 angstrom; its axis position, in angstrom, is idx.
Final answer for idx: 6325.51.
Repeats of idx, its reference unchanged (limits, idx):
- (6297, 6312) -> 6305.16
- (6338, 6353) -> 6343.02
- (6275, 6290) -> 6289.21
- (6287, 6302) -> 6290.65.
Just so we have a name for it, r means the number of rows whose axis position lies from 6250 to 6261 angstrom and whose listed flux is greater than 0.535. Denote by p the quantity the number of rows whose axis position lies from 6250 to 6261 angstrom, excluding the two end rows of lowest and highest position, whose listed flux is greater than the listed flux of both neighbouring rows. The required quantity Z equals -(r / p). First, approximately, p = 1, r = 4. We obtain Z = -4.0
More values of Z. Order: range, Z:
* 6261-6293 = -5.0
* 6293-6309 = -3.0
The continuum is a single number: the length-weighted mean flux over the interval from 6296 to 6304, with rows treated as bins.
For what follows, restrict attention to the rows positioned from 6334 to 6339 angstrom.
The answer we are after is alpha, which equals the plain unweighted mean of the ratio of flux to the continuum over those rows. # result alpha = 0.97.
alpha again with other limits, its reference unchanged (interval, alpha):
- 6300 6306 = 0.95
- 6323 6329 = 0.86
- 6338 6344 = 0.95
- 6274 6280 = 1.07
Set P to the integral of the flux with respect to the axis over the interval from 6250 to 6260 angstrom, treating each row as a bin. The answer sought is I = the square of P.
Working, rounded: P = 5.3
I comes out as 28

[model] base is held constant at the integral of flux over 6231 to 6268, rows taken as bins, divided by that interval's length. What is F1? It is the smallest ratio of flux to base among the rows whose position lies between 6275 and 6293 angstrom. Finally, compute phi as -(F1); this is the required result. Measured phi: -0.932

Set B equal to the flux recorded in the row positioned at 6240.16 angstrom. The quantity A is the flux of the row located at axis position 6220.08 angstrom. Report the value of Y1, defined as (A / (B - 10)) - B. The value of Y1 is -0.59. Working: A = 0.472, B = 0.5432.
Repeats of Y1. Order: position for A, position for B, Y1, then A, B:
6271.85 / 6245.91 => -0.58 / 0.547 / 0.5264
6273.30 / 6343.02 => -0.52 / 0.5585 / 0.4648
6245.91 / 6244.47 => -0.55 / 0.5264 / 0.4986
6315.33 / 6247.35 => -0.60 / 0.5255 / 0.5444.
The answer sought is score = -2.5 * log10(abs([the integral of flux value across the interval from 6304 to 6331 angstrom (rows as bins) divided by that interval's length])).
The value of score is 0.75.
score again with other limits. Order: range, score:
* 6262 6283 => 0.65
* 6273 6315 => 0.68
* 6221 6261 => 0.72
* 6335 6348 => 0.74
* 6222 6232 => 0.79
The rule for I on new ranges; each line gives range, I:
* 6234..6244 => 27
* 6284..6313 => 229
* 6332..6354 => 128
